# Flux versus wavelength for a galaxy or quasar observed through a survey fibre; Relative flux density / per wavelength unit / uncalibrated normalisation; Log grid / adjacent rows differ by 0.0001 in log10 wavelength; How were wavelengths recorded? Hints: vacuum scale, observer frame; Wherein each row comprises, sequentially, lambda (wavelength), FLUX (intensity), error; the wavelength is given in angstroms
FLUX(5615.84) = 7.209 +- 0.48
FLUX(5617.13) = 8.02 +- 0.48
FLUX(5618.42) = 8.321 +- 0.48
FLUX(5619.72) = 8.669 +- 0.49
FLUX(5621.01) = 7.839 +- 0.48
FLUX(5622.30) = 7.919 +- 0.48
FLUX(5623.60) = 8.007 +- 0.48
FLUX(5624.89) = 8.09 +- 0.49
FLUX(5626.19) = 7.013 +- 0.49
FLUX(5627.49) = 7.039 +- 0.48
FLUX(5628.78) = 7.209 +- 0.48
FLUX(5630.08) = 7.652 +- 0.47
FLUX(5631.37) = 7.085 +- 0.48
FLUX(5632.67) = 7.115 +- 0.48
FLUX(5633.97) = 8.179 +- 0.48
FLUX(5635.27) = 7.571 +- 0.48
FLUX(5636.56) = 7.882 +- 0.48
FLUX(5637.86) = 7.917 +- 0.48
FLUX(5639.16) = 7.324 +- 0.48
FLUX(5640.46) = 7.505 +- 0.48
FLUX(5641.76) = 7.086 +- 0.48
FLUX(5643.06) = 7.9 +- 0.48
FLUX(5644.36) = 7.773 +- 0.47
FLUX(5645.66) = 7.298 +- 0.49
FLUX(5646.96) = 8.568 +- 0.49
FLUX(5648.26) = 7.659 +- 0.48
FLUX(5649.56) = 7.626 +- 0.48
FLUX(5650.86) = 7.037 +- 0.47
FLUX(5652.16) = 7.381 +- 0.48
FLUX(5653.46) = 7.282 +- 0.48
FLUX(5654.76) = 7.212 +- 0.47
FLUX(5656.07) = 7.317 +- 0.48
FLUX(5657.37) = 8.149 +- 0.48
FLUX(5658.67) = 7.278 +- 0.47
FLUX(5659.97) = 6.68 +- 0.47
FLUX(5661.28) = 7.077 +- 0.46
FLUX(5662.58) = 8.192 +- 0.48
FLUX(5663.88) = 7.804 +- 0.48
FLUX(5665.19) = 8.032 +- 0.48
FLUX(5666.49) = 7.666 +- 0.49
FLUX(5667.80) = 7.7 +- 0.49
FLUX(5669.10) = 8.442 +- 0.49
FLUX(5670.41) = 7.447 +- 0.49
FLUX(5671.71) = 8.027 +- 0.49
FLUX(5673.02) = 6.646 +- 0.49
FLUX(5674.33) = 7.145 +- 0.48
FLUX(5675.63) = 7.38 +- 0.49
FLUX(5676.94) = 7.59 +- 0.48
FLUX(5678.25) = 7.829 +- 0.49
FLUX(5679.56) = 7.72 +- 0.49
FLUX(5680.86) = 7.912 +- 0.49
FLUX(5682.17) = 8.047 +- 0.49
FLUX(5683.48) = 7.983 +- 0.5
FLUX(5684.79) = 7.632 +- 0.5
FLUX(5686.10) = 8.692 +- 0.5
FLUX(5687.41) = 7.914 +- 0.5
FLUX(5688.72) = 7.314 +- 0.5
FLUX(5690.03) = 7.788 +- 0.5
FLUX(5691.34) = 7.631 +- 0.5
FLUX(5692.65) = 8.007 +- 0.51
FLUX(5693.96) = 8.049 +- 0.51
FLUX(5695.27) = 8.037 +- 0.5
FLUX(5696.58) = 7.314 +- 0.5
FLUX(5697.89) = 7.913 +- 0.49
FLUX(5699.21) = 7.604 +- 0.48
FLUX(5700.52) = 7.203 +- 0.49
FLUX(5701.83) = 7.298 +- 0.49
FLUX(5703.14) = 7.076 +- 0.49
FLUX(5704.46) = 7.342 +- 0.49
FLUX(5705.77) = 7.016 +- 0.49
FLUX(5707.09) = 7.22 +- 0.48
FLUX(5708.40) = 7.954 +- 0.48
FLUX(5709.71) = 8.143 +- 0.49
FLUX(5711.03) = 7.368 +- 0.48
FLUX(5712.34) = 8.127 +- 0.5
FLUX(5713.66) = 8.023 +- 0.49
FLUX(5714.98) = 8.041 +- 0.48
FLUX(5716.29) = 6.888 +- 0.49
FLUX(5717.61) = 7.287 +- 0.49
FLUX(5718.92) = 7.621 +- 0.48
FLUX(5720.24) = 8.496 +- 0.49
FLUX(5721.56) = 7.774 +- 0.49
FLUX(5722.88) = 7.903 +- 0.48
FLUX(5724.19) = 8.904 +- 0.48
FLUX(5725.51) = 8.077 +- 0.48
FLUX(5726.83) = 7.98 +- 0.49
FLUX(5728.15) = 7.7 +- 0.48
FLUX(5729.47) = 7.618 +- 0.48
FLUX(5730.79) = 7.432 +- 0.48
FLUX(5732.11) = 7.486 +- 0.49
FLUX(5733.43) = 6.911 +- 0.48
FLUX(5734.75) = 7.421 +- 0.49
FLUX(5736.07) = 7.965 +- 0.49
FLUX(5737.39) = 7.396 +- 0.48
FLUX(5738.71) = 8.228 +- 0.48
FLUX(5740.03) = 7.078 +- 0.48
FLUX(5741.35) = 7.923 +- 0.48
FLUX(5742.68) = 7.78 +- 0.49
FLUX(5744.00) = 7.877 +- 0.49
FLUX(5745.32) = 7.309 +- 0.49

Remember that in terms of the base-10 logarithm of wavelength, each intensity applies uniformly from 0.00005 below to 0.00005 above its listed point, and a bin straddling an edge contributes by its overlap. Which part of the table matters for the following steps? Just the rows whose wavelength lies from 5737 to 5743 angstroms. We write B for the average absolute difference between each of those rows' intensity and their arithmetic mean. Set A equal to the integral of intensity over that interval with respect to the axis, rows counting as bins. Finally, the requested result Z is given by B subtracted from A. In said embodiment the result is 46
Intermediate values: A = 46.1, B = 0.36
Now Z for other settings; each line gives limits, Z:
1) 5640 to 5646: 45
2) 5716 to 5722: 45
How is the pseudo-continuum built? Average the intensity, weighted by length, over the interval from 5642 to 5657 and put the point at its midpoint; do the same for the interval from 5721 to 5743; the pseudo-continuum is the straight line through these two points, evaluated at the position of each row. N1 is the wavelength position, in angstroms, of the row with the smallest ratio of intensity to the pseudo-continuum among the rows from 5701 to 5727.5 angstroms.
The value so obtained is 5716.29 angstroms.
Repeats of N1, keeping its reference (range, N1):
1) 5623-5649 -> 5626.19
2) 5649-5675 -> 5673.02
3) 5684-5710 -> 5705.77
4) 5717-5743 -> 5733.43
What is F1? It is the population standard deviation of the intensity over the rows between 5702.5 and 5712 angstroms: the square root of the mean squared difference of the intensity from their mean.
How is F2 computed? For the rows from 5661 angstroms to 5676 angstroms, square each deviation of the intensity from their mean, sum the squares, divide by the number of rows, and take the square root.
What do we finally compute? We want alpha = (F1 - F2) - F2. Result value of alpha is -0.59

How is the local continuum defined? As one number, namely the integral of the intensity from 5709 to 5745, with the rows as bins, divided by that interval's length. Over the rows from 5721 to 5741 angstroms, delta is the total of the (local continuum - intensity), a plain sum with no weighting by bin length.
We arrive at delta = 0.4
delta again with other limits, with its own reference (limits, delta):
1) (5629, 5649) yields 1.8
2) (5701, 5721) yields 2.4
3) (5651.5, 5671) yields 2.6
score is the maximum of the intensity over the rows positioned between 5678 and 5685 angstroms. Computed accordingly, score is 8.047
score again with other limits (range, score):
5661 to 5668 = 8.192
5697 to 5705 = 7.913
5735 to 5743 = 8.228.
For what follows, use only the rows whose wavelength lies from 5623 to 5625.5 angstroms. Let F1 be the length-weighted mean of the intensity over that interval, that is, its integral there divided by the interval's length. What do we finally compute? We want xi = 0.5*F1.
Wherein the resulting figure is 4.03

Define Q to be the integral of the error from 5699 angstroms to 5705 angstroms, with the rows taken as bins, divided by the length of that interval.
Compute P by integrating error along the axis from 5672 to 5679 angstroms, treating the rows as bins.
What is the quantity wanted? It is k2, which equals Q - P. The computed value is -2.91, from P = 3.40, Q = 0.489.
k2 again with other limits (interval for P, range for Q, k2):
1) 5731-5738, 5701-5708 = -2.91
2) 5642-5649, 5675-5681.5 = -2.88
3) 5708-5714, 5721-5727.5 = -2.45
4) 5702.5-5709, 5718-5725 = -2.67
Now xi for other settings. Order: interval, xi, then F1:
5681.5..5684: 4.00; 8.01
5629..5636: 3.75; 7.51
